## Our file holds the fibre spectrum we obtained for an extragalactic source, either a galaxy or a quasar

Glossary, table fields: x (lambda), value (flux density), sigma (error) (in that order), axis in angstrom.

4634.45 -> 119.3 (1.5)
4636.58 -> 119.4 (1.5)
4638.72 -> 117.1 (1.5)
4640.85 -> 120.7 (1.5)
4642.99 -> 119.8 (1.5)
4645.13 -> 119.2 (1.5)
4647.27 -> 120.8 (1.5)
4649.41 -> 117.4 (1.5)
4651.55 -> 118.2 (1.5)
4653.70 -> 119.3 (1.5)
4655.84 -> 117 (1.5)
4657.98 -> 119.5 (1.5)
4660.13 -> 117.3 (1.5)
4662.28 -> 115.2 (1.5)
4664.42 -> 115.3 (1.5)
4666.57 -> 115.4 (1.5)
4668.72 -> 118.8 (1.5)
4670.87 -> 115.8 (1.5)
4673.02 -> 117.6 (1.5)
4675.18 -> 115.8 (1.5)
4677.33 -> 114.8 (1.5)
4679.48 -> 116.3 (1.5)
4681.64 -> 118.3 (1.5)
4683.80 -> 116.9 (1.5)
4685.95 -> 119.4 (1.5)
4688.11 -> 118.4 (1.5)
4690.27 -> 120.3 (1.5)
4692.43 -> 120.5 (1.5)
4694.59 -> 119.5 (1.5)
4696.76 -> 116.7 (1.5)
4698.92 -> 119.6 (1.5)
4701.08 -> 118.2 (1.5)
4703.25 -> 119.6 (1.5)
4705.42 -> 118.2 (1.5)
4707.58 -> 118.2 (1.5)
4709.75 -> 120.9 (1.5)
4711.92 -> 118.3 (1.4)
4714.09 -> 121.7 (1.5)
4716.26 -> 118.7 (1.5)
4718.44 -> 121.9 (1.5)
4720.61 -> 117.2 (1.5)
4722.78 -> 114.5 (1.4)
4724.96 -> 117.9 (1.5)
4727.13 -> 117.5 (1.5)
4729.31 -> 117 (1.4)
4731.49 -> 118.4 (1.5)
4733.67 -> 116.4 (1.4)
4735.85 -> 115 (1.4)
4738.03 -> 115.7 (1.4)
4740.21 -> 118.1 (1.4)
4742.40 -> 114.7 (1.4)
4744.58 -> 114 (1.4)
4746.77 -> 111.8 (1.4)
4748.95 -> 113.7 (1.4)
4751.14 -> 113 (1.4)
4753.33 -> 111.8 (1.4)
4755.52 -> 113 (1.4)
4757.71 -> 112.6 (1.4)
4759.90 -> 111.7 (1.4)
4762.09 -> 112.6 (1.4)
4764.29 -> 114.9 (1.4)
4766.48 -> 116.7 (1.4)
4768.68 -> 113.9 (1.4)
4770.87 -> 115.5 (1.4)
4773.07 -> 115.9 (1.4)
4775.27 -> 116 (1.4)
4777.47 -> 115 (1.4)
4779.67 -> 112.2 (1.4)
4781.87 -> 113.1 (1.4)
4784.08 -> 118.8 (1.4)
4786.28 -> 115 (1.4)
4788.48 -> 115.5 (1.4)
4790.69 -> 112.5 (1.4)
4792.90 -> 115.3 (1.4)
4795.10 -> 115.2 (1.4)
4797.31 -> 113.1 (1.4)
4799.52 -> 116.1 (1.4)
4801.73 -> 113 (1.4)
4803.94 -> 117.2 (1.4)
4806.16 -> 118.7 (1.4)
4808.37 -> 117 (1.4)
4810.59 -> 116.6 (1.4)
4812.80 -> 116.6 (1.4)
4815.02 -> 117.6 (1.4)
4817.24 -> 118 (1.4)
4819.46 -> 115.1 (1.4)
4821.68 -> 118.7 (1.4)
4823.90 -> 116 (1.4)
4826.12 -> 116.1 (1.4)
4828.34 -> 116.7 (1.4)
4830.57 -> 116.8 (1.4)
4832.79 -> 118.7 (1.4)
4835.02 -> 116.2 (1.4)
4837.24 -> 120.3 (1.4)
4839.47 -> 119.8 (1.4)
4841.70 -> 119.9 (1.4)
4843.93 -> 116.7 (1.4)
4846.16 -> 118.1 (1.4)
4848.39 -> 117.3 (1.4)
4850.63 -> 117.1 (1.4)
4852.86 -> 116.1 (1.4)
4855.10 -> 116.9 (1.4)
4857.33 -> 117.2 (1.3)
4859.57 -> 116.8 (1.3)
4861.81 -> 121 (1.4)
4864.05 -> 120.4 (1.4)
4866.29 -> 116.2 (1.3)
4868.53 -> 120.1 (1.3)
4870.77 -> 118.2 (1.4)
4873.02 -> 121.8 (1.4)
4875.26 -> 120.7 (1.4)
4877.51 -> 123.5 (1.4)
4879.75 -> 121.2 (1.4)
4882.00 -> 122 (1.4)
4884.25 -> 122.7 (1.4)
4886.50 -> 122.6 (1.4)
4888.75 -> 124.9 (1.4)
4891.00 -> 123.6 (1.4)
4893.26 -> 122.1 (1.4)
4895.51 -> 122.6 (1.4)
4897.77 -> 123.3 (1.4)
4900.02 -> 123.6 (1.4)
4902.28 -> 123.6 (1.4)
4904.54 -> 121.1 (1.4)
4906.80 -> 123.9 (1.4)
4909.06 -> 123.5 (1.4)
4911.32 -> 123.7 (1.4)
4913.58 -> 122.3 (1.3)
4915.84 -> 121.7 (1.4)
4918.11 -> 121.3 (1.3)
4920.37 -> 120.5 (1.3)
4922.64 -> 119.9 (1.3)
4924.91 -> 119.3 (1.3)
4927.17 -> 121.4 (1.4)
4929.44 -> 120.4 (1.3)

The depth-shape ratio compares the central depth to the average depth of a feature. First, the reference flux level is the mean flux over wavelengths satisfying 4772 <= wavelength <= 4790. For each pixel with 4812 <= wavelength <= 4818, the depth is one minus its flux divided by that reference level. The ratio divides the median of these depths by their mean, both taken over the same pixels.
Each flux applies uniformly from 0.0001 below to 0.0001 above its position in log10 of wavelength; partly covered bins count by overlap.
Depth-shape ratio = 1.09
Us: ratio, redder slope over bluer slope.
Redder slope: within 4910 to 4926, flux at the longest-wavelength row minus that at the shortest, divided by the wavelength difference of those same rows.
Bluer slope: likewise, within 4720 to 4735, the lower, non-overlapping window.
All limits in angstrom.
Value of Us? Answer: 5.3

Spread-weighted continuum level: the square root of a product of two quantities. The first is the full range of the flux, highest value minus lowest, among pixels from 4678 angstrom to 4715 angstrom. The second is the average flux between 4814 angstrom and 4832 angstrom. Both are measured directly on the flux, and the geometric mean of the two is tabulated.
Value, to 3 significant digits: 25.1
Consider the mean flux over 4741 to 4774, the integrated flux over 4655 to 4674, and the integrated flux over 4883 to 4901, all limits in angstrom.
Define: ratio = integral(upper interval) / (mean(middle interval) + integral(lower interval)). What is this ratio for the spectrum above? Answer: 0.9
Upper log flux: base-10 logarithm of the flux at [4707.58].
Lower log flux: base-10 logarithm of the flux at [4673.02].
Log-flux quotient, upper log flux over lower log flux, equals 1.00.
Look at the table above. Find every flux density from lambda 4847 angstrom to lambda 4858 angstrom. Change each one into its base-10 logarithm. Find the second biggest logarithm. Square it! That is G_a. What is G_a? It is 4.28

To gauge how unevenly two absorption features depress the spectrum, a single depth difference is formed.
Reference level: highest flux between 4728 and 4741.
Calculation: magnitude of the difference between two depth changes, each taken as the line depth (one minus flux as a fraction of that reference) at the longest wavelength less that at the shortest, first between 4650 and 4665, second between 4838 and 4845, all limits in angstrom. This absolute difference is 0.0017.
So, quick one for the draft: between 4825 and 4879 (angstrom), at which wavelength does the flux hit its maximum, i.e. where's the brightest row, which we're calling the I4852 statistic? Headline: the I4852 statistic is 4877.51 angstrom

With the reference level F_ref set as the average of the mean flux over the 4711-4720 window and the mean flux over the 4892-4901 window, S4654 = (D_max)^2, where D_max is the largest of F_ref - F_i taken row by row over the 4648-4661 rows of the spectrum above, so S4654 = 20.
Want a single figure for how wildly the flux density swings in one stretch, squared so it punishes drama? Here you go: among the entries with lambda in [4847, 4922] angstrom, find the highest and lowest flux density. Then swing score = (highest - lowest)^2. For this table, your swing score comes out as 77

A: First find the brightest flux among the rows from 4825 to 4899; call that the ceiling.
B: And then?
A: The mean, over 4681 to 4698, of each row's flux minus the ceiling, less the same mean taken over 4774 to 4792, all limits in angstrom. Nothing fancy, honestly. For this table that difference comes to 4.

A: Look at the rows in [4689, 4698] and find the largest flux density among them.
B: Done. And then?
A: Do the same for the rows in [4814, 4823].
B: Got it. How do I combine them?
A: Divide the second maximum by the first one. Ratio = 0.99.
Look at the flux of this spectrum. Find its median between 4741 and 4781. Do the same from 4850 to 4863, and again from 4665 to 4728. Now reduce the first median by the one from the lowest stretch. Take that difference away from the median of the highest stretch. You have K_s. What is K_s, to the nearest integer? 121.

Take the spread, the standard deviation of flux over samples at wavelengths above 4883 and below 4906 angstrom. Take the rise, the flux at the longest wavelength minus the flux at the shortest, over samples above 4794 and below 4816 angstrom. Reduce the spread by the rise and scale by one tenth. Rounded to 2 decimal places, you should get -0.14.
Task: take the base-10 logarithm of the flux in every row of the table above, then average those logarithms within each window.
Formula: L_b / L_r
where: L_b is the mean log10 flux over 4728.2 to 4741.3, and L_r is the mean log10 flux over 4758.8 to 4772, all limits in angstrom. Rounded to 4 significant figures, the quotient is 1.005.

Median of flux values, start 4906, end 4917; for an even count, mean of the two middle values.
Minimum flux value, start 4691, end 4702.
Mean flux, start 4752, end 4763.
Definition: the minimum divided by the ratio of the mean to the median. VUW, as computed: 128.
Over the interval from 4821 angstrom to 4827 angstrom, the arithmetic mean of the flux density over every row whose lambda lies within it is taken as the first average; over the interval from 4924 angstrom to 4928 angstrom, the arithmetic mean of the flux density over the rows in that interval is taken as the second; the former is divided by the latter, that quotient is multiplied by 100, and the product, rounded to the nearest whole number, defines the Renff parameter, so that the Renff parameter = 97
